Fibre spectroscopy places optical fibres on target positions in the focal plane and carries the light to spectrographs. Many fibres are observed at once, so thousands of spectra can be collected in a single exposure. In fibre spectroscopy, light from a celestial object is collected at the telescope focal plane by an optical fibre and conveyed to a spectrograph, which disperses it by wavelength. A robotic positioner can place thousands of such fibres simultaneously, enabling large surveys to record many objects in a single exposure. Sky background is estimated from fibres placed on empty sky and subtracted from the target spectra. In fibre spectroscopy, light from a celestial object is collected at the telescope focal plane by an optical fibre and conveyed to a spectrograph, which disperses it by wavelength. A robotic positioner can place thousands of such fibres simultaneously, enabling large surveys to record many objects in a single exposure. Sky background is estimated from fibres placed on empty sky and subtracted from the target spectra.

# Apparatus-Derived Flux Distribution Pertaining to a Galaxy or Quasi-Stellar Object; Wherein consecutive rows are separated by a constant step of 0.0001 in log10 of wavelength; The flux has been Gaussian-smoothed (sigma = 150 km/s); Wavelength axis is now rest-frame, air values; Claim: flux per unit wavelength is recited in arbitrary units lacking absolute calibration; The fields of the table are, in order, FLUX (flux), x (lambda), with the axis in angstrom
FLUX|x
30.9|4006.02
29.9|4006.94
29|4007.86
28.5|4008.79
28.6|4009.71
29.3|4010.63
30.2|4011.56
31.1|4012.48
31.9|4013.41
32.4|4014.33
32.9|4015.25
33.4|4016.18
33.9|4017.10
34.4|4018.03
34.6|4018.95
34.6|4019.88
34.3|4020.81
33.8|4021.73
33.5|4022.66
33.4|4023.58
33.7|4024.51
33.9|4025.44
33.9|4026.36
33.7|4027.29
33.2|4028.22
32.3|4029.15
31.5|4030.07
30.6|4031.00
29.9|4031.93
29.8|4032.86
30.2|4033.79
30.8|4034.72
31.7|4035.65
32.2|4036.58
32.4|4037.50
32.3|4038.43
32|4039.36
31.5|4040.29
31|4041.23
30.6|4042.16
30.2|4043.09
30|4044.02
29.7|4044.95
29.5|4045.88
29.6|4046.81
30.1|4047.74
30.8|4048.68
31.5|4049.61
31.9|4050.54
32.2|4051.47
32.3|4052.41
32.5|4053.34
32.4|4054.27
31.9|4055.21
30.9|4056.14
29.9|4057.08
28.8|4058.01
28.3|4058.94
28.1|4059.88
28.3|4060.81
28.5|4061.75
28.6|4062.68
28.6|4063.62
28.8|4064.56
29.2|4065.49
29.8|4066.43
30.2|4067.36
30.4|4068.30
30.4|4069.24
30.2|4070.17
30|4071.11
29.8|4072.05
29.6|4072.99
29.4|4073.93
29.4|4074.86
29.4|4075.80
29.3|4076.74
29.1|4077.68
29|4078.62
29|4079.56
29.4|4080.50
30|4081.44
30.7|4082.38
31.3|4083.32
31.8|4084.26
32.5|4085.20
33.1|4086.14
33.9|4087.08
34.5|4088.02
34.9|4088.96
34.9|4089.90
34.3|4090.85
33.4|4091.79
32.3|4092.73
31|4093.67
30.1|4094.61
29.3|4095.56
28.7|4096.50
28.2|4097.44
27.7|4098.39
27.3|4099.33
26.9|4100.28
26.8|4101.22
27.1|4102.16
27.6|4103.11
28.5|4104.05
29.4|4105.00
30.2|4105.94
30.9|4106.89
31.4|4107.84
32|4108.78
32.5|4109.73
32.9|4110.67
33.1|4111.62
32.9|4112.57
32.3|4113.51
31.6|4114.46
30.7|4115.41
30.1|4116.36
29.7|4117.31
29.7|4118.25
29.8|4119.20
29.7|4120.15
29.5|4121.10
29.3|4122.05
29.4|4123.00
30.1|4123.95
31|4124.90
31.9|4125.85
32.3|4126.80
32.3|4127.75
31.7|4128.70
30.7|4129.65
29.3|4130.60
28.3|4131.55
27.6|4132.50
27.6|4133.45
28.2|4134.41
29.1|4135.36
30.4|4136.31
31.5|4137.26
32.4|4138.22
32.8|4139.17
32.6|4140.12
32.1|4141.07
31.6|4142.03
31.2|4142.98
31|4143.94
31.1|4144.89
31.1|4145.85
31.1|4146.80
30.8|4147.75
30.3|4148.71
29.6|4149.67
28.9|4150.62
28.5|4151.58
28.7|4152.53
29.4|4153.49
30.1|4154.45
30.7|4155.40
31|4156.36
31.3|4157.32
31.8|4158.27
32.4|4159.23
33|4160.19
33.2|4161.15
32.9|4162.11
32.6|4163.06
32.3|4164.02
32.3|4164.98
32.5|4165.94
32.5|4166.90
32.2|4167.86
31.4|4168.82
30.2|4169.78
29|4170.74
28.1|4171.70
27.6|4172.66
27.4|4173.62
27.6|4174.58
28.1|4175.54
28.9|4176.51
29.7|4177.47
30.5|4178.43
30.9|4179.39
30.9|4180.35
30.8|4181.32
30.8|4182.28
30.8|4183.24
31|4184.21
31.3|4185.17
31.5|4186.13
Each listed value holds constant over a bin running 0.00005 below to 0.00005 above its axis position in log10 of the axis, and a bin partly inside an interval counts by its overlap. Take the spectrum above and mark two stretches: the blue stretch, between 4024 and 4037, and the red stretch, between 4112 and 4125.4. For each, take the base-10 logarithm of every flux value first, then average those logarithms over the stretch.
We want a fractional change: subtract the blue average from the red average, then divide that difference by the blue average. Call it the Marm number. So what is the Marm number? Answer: -0.014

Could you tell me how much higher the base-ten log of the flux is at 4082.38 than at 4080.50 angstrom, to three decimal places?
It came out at 0.019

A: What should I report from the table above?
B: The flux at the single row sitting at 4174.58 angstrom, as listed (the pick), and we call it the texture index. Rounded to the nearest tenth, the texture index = 27.6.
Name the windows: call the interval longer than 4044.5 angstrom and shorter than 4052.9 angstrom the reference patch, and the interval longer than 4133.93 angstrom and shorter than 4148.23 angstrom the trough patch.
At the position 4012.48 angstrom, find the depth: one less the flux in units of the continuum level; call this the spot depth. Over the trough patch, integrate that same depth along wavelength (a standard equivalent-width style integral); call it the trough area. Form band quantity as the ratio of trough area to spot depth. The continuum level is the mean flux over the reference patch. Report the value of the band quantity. 16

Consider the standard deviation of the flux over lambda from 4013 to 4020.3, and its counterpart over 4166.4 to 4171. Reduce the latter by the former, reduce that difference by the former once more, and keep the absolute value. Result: 0.6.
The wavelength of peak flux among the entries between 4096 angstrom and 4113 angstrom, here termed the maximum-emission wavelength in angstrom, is 4111.62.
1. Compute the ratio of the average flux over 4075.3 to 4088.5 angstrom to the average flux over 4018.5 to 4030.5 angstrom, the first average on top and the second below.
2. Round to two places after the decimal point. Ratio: 0.92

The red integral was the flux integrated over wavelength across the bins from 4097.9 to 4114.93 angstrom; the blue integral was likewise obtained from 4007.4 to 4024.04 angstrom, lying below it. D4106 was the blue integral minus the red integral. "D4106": 24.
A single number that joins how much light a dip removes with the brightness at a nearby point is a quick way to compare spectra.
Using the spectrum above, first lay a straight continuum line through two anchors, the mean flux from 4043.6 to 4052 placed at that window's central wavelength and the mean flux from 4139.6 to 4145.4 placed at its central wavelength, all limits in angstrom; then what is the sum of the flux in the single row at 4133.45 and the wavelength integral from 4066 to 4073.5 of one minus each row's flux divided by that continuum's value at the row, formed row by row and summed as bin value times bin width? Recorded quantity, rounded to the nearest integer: 28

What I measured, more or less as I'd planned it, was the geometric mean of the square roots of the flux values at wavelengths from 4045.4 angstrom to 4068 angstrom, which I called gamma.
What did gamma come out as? 5.48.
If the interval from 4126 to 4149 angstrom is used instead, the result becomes 5.54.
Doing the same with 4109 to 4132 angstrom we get 5.55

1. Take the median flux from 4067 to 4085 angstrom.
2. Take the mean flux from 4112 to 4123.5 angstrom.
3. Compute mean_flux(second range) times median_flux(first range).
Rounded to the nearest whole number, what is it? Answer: 906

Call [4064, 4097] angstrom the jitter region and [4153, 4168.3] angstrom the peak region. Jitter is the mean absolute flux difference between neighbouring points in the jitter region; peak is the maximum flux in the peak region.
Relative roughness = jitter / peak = 0.0134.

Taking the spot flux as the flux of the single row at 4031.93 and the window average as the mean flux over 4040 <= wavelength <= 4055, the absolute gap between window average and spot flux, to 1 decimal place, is 1.1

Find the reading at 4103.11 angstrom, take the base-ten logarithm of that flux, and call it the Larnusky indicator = 1.44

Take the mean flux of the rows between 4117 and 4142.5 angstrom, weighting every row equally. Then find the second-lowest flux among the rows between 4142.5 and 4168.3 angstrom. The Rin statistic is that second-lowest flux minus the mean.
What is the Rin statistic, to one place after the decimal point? -1.7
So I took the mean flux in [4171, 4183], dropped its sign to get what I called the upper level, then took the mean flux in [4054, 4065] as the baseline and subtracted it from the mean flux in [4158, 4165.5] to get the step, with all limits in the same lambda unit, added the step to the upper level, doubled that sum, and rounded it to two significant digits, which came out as 65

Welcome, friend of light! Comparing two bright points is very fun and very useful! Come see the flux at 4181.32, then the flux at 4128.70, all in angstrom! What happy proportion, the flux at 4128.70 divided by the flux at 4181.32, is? 1.03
